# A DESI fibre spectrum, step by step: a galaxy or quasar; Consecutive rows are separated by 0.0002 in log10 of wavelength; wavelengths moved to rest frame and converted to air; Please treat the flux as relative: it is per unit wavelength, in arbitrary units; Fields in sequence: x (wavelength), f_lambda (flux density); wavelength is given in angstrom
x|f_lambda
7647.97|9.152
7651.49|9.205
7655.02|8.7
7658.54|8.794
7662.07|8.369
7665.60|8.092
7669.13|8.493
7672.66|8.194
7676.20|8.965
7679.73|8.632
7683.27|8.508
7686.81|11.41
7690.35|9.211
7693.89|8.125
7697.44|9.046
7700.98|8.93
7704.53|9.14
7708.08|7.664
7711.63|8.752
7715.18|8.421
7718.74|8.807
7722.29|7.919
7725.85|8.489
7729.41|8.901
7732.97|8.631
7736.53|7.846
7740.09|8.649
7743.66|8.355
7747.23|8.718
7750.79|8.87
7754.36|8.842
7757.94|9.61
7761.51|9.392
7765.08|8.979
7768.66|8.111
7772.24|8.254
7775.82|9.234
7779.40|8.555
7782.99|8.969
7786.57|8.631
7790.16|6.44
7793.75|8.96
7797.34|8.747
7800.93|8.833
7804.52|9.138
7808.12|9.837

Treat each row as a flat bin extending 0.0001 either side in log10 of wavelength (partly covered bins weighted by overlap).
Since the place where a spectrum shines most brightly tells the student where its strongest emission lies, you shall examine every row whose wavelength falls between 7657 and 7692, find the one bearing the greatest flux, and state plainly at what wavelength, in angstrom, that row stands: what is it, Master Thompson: 7686.81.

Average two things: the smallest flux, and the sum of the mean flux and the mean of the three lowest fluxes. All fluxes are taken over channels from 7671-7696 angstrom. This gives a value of 12.7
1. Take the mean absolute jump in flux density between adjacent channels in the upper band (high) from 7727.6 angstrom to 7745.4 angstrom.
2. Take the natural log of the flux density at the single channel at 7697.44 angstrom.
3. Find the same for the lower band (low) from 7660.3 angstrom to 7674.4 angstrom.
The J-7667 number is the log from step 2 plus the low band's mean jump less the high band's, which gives 2.0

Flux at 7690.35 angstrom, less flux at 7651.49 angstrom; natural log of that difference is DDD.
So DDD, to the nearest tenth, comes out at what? -5.1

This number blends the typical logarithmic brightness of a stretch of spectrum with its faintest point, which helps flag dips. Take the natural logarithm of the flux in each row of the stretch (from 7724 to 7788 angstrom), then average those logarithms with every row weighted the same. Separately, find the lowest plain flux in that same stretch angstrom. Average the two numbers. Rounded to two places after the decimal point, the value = 5.01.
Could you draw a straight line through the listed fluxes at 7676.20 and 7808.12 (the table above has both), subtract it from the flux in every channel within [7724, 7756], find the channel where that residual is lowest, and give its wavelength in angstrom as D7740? 7736.53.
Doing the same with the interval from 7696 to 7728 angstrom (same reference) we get 7708.08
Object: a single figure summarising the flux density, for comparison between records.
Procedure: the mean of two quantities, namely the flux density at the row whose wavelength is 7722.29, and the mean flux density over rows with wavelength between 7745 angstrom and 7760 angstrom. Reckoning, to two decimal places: 8.46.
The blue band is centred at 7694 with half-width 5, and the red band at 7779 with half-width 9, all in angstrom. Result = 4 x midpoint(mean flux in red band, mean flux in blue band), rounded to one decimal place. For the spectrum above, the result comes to 35.0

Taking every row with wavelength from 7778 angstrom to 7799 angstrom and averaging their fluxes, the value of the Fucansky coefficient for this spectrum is 8.38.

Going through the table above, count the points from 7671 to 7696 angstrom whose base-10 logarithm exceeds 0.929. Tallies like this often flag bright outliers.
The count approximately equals 5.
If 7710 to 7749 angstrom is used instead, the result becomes 6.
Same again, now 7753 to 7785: 7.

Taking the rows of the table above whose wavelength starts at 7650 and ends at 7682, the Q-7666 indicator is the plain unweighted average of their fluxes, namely 8.60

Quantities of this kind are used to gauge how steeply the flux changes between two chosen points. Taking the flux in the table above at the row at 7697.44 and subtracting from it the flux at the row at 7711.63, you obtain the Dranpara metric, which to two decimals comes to 0.29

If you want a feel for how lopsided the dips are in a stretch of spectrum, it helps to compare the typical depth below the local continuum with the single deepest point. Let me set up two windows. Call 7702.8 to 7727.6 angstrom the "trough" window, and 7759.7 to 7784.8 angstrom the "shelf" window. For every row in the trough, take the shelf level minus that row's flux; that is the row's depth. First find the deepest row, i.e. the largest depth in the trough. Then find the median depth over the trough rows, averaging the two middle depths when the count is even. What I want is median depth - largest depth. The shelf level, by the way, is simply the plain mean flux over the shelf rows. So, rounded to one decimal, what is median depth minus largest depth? -0.8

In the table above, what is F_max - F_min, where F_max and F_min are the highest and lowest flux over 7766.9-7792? 2.8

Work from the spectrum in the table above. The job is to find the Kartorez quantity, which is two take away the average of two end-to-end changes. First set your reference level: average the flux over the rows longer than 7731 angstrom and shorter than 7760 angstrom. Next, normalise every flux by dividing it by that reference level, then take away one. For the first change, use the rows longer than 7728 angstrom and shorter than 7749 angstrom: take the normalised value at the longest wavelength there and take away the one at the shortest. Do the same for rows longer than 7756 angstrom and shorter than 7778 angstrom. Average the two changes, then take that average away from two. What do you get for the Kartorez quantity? 2.03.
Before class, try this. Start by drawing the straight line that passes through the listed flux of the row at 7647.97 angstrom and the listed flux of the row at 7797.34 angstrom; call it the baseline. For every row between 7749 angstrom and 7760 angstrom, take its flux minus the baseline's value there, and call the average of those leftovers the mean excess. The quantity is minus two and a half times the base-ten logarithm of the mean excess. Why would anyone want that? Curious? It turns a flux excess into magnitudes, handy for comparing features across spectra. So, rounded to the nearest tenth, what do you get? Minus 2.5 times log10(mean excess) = 1.5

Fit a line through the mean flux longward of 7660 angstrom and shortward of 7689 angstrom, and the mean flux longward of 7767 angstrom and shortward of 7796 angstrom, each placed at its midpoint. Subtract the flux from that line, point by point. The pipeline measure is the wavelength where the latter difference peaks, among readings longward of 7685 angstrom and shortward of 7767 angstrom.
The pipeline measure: 7708.08 angstrom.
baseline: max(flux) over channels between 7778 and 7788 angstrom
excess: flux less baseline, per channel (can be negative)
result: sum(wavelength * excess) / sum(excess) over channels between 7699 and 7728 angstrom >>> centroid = 7716.4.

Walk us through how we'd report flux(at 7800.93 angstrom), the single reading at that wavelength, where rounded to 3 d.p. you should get 8.833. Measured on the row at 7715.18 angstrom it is 8.421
